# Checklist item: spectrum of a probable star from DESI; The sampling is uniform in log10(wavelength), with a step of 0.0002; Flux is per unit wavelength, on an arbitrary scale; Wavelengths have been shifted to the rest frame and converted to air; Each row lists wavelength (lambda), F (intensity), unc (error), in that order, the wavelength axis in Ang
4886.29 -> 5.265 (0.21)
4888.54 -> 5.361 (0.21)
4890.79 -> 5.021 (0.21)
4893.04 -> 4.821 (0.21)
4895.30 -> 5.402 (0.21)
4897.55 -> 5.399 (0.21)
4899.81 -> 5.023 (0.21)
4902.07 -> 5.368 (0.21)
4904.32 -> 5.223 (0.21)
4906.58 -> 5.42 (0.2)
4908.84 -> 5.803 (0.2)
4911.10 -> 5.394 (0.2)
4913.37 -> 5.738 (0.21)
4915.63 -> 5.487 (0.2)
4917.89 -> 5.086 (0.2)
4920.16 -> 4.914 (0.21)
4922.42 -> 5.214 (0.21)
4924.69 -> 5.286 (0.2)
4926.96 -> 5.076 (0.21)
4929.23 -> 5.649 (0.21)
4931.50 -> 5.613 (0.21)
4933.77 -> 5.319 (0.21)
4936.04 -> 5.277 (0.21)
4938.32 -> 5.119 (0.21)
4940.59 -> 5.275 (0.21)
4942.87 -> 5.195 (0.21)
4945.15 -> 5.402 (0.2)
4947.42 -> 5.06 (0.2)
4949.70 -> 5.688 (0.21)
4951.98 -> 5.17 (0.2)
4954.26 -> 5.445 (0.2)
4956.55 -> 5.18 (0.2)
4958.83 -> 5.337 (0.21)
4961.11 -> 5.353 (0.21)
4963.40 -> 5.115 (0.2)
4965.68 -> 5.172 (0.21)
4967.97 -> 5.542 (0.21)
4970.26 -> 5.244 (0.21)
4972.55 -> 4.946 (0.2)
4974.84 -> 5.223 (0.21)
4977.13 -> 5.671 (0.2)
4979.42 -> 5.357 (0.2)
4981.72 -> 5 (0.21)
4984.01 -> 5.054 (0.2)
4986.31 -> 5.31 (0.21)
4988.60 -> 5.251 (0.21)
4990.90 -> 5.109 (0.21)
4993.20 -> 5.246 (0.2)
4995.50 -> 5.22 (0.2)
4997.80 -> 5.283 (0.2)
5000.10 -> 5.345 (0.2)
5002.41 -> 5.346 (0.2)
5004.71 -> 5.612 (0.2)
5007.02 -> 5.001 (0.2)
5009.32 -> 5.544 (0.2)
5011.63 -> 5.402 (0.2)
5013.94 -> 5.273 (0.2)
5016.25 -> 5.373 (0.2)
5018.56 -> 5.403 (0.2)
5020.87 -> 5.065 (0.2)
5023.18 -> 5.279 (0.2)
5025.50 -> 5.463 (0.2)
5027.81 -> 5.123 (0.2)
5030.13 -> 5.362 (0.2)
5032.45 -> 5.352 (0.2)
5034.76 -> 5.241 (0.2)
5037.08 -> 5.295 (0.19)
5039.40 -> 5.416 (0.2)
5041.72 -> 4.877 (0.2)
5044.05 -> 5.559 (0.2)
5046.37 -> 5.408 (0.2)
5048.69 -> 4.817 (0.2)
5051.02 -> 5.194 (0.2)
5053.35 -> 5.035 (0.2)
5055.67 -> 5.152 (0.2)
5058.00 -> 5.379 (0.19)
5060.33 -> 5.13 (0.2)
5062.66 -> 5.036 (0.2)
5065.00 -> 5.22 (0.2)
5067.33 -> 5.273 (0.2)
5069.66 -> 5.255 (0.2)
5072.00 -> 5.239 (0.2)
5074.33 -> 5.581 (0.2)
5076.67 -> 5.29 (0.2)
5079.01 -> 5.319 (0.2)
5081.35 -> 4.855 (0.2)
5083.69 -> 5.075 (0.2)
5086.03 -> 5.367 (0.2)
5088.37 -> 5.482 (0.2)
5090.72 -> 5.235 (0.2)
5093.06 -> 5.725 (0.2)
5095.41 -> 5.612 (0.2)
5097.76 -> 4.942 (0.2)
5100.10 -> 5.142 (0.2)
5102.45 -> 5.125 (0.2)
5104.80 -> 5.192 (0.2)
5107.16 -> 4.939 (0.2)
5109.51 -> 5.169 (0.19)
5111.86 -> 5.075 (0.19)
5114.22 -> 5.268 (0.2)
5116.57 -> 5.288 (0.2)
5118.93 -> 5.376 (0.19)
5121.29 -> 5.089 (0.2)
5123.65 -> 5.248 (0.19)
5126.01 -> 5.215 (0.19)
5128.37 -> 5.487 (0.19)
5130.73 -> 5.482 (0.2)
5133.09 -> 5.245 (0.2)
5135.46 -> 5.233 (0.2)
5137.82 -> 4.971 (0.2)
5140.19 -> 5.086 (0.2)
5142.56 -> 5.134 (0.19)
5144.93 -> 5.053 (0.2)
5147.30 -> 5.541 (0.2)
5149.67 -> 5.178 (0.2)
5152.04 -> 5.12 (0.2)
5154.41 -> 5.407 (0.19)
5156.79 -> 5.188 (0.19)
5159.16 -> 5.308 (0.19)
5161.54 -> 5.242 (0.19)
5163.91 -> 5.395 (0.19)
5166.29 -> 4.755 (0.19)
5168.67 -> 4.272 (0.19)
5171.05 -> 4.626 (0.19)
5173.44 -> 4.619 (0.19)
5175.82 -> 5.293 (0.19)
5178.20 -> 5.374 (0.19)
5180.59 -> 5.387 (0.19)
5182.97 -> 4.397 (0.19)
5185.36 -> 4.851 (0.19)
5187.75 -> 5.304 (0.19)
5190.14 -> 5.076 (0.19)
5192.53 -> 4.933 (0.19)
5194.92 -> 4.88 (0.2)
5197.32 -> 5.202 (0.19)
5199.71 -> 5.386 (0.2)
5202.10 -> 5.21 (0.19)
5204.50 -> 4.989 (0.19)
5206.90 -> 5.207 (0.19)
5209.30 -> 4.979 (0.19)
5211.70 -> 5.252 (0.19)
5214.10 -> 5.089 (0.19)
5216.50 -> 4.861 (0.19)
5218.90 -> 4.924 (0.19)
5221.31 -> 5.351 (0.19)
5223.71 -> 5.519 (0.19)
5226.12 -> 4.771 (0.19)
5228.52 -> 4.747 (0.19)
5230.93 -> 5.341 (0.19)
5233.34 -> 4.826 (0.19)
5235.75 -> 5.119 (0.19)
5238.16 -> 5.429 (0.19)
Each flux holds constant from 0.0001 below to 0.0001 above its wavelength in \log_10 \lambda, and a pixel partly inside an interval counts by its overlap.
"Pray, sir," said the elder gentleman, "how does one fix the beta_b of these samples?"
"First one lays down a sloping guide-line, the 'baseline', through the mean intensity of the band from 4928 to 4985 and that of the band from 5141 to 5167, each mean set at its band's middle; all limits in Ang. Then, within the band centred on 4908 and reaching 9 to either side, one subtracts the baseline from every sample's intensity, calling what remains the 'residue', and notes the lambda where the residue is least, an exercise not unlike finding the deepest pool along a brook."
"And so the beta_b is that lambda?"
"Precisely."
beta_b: 4899.81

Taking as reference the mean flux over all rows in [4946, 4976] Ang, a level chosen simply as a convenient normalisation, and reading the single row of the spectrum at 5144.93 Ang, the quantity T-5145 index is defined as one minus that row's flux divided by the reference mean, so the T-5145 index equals 0.041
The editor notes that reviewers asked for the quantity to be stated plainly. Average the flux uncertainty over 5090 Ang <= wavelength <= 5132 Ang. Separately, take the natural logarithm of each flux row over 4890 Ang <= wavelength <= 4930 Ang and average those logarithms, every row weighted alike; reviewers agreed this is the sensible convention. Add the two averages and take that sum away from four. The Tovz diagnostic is 2.138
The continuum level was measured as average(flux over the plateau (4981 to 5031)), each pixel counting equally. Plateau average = 5.28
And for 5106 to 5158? 5.22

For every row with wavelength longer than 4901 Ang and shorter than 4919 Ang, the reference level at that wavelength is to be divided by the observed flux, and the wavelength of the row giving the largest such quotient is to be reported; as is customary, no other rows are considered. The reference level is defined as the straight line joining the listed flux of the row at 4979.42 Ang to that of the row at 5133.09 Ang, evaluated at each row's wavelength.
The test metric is 4917.89 Ang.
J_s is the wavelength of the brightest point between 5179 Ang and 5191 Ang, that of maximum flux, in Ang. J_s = 5180.59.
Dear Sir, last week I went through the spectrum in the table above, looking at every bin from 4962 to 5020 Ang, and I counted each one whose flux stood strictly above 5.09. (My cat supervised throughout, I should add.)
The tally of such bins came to 21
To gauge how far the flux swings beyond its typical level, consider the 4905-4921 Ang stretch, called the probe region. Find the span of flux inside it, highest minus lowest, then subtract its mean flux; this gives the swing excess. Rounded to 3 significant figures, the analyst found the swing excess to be -4.52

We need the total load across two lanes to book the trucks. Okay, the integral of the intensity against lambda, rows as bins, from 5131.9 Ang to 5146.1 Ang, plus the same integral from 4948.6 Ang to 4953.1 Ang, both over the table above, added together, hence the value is 97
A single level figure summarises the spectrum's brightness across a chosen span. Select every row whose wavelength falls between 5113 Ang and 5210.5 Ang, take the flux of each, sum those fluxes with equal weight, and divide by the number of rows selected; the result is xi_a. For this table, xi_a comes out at 5.13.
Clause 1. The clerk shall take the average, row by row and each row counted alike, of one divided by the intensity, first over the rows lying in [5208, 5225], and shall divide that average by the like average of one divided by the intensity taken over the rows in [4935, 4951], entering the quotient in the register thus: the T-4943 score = 1.03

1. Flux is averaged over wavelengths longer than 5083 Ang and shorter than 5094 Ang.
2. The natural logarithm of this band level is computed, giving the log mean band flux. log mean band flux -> 1.68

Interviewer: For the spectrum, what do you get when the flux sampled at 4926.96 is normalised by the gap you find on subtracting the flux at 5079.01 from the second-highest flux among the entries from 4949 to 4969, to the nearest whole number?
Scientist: 23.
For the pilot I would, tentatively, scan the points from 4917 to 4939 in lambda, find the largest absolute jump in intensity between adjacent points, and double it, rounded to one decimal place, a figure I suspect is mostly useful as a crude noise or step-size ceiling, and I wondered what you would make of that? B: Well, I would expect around 1.1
